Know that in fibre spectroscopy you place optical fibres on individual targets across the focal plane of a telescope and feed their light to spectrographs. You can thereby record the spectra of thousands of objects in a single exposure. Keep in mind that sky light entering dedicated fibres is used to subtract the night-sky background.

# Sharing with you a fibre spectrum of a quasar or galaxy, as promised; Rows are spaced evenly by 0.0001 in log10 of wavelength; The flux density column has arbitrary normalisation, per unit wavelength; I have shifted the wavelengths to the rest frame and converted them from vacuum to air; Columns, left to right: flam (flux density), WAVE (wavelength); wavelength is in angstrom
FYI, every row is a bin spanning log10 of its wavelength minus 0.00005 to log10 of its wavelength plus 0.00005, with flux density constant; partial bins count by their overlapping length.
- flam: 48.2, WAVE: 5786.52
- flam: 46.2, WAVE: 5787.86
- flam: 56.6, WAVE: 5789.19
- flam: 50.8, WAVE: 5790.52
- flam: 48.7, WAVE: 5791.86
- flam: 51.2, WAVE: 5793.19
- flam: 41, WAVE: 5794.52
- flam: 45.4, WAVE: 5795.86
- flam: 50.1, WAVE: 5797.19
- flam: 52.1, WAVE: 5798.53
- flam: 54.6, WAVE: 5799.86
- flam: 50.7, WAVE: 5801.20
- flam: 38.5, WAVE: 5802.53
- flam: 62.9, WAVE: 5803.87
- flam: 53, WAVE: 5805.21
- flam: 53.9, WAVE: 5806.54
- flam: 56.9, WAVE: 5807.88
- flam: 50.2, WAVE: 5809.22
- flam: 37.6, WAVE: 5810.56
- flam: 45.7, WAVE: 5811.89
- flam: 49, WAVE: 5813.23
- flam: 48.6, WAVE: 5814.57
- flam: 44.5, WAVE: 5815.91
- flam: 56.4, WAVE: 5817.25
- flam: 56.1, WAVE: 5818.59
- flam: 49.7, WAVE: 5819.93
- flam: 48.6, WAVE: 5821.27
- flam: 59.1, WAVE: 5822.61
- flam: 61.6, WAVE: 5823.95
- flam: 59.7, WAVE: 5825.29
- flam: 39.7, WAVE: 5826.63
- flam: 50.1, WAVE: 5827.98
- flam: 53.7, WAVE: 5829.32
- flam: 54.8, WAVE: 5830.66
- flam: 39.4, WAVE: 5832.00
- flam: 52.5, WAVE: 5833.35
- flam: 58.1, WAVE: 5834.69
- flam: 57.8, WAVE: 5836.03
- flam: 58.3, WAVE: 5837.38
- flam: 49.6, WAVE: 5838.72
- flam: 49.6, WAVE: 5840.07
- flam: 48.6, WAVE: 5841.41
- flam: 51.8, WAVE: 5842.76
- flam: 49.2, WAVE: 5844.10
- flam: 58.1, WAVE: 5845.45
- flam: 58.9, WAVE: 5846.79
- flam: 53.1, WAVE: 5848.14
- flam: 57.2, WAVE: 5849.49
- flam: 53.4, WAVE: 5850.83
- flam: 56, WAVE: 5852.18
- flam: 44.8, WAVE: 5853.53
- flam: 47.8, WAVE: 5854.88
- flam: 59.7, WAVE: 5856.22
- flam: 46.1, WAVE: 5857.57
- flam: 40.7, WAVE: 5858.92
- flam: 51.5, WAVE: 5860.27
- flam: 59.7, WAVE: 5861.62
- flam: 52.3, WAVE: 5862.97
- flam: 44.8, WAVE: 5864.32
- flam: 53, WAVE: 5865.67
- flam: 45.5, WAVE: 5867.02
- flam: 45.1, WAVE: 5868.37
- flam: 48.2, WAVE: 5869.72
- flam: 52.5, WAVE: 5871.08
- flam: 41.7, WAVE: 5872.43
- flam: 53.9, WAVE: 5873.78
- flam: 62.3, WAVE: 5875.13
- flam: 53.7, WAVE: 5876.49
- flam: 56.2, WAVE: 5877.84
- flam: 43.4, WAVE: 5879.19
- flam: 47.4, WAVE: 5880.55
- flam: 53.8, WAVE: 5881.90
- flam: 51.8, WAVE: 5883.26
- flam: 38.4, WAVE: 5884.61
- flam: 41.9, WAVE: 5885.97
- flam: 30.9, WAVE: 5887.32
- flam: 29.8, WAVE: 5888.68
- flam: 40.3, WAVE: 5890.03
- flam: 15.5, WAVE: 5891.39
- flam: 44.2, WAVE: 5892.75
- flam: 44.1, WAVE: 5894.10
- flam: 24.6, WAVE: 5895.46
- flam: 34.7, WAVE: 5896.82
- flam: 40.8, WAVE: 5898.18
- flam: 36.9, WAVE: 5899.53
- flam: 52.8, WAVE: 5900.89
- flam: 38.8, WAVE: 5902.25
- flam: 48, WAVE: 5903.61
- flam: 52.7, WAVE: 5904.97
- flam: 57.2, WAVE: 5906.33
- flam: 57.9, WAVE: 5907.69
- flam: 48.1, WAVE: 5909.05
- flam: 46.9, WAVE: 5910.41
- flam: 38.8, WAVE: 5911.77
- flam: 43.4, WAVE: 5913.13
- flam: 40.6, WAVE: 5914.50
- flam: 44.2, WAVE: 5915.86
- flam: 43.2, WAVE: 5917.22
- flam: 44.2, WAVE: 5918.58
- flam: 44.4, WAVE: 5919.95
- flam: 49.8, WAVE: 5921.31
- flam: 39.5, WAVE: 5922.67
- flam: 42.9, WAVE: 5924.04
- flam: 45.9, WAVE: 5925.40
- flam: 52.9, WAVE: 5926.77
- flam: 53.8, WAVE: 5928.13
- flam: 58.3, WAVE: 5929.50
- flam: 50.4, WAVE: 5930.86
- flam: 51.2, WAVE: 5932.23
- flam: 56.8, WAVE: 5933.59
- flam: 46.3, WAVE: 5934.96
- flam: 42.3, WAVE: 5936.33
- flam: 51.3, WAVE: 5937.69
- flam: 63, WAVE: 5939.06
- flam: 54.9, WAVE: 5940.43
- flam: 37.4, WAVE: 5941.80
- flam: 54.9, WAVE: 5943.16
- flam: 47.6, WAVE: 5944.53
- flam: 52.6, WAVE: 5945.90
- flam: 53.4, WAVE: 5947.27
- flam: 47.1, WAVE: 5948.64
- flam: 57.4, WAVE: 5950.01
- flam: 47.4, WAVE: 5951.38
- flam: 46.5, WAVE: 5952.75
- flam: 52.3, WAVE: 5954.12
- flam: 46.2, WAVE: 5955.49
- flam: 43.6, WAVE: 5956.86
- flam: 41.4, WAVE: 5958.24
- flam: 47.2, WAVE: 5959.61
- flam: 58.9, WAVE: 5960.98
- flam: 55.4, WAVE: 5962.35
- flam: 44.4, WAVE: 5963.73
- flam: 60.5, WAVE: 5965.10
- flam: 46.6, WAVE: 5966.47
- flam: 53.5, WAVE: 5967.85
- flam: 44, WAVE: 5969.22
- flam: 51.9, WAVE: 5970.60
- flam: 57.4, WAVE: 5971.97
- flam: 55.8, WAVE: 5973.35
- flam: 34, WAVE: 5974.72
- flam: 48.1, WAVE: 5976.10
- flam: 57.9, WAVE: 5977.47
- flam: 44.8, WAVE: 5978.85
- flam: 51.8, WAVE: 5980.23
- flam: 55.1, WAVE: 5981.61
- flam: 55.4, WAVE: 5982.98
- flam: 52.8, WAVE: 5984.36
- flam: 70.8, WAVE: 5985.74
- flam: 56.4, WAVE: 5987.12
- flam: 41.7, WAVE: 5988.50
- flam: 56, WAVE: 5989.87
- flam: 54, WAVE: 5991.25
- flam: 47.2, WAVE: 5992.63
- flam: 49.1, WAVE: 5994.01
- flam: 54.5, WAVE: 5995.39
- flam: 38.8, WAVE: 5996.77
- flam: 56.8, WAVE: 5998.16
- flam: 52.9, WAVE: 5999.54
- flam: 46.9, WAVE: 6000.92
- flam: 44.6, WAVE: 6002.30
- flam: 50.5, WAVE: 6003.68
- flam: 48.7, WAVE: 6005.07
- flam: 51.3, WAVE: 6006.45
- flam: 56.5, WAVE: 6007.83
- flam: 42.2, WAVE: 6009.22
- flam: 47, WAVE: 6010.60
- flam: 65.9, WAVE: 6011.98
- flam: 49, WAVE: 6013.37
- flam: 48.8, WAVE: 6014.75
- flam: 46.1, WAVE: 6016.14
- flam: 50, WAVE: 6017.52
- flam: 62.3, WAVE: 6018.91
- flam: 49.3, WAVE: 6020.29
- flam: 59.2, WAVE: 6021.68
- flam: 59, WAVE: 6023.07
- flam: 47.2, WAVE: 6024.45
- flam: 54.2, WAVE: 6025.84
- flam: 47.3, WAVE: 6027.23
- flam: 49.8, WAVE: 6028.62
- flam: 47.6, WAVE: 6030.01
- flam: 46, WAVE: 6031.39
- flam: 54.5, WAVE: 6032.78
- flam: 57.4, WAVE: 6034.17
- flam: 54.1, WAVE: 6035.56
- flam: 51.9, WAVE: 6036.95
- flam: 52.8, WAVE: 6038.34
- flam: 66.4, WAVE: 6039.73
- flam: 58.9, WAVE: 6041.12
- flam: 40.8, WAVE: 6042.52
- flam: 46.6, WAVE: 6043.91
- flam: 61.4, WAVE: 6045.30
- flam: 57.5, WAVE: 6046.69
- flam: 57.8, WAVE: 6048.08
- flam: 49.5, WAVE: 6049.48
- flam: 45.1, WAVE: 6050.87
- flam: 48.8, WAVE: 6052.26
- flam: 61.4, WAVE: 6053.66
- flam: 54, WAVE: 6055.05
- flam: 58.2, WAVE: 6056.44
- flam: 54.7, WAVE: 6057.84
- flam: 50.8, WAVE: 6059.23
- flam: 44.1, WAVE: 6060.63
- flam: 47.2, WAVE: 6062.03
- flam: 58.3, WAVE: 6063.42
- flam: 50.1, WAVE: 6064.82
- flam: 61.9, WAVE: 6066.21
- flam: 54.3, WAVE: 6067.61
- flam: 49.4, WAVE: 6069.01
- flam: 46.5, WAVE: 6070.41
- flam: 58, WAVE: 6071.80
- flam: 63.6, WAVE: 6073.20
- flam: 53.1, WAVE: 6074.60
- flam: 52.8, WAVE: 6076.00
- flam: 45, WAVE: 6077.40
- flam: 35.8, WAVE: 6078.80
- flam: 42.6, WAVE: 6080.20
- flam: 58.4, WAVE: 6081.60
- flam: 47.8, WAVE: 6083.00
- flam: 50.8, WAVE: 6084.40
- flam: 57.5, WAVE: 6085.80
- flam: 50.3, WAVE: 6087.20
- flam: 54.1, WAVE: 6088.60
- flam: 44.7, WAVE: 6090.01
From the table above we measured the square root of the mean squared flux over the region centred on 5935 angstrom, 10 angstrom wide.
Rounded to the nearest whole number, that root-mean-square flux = 52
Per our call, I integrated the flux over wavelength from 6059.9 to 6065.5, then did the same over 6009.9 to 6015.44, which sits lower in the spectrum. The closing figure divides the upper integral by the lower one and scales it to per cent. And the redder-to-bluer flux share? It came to 96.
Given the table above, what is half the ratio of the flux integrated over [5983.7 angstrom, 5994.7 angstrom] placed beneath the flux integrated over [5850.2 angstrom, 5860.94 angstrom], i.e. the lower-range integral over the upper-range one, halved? 0.46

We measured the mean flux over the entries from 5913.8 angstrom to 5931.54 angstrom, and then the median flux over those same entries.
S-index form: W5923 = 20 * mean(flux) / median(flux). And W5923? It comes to 21.1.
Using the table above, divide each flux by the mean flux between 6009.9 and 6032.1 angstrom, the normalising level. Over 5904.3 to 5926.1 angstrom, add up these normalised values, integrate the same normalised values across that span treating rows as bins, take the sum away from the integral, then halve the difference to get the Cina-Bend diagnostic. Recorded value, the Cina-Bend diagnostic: 2.58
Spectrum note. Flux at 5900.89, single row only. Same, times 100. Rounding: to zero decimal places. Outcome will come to 5280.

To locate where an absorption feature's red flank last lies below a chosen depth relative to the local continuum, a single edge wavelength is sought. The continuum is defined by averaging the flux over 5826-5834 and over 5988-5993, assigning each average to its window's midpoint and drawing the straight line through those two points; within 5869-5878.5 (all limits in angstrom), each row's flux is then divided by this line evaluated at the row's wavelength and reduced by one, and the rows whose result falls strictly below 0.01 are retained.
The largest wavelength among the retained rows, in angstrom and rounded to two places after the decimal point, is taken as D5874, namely 5872.43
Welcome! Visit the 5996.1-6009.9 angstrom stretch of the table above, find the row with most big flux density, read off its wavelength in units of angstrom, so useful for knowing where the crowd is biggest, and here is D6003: 5998.16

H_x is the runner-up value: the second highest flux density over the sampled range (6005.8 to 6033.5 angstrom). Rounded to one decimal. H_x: 62.3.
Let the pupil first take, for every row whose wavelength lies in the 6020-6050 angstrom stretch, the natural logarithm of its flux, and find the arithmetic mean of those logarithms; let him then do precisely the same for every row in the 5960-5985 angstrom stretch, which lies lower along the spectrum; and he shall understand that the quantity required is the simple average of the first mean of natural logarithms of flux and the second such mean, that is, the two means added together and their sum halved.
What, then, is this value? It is 3.95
